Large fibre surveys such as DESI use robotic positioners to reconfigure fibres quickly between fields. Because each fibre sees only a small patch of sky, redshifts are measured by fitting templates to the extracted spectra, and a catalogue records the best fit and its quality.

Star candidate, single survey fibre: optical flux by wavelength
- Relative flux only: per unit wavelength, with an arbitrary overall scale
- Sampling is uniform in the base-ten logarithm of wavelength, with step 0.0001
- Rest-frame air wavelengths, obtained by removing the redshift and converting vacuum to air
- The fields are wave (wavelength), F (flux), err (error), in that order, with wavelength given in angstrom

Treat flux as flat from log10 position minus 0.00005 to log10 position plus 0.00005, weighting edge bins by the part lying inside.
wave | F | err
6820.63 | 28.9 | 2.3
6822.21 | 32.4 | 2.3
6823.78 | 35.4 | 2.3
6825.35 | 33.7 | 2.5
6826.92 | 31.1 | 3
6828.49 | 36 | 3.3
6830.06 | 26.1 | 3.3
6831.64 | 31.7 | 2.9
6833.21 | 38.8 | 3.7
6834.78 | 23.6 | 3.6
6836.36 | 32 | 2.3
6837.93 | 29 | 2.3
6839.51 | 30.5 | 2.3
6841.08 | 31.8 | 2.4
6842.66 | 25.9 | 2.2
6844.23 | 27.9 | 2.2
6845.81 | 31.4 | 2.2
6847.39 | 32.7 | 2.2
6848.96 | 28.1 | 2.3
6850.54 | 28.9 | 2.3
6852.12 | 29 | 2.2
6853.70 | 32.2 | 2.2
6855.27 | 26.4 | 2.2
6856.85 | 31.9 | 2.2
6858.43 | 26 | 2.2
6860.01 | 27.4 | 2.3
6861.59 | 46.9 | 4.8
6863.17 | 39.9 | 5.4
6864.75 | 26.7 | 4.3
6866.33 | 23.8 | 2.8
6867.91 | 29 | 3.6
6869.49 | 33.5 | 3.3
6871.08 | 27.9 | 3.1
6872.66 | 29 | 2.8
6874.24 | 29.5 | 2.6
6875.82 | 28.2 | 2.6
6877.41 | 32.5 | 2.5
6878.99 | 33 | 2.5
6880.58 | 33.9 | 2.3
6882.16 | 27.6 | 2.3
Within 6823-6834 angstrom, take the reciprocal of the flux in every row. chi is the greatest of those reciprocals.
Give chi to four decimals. 0.0383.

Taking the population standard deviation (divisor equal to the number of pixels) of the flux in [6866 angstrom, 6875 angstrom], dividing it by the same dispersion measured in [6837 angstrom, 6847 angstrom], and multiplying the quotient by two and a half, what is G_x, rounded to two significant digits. 3.4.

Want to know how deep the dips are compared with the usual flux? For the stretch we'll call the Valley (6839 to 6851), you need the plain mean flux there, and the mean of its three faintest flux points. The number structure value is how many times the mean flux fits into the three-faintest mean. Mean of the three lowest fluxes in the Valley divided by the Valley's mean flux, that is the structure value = 0.92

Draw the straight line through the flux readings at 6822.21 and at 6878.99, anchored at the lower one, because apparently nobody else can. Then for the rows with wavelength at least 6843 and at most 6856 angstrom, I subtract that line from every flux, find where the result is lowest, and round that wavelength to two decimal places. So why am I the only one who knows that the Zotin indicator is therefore 6855.27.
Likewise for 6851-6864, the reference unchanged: 6858.43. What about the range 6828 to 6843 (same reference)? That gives 6834.78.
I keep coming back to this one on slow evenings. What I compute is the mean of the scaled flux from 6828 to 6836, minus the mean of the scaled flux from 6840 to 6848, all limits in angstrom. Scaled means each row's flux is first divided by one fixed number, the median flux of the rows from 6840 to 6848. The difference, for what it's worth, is 0.04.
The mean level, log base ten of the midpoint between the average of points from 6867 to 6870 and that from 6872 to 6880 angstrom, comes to 1.49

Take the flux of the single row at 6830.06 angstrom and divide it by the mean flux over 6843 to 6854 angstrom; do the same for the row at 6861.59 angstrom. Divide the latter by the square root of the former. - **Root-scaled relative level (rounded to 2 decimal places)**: 1.68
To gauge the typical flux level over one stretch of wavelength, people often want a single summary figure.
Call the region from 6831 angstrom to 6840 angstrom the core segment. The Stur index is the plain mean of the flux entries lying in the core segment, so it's 30.9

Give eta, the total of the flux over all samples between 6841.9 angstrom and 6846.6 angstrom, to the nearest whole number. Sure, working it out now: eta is 85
